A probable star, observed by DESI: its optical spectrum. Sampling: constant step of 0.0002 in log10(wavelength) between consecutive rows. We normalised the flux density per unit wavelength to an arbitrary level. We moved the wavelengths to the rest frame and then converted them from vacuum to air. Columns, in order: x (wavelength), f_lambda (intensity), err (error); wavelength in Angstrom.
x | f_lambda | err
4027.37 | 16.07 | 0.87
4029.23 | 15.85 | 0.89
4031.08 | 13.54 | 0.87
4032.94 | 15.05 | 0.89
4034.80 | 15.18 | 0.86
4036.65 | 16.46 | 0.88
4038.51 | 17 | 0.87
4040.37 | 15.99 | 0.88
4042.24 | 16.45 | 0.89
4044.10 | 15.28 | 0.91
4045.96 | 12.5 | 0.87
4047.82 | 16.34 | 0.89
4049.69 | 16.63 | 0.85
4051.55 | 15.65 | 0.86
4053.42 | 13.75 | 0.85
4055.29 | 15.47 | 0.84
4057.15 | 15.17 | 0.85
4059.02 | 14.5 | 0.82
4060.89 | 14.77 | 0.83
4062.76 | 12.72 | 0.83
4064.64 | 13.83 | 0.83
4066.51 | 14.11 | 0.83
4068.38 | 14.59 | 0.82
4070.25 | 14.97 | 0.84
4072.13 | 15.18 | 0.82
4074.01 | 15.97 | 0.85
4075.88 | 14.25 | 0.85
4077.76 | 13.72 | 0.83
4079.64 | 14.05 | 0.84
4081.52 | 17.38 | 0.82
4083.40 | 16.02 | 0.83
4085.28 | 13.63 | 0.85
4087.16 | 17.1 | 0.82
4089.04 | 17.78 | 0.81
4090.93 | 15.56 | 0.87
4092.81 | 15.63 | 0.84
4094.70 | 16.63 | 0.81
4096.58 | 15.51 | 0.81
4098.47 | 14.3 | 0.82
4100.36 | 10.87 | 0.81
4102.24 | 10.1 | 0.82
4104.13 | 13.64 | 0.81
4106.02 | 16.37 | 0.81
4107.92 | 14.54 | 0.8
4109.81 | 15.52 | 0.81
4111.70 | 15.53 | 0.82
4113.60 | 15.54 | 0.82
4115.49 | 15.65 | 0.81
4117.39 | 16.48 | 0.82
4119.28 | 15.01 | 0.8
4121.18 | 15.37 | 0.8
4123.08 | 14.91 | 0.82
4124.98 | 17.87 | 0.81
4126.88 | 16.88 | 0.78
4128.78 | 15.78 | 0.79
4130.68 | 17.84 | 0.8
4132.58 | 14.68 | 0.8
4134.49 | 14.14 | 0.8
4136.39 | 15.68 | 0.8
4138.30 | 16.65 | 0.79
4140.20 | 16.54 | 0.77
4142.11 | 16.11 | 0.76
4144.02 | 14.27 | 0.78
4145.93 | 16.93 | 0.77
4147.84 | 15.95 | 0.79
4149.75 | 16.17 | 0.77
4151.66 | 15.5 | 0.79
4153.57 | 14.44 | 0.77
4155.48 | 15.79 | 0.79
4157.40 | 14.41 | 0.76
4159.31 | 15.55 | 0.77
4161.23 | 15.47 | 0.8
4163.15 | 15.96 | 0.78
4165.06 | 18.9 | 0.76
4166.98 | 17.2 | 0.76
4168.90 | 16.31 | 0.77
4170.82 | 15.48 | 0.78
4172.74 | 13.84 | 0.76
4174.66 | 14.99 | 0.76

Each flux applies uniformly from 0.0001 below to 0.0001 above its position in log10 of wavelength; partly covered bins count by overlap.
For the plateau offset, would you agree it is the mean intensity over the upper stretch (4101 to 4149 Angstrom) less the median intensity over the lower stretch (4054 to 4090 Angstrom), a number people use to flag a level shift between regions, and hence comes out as 0.7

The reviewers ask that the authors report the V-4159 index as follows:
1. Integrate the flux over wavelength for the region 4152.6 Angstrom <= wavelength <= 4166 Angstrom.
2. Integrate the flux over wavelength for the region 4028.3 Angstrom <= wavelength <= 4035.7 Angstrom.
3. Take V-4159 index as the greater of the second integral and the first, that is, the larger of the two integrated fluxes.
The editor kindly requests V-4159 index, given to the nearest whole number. 212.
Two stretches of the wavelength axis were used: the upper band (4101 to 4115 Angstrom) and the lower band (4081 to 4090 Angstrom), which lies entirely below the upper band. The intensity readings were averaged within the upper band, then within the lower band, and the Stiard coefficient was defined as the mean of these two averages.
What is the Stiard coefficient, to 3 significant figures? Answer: 15.4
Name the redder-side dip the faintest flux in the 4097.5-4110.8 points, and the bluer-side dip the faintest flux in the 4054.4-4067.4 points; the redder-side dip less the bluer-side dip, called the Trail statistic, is -2.6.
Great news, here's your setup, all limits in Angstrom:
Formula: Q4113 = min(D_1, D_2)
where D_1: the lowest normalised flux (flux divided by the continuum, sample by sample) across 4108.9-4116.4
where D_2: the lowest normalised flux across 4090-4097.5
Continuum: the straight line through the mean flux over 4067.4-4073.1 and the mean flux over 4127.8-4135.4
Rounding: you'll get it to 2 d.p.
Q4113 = 1.01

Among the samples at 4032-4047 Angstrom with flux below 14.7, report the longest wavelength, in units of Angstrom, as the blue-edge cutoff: 4045.96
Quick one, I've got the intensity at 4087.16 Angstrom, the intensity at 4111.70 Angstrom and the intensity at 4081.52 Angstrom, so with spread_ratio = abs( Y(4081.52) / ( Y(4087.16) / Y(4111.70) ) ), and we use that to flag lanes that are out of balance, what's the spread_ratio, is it 16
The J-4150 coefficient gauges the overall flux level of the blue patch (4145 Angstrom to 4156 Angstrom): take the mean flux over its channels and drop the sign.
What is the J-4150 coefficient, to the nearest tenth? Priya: 15.8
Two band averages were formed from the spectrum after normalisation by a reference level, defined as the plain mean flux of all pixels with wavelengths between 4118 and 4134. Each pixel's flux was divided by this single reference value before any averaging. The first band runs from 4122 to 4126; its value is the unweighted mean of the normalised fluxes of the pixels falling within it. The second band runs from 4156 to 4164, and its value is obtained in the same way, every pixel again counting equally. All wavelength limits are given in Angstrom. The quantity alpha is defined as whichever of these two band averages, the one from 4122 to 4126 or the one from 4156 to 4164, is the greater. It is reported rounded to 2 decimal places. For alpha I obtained 1.02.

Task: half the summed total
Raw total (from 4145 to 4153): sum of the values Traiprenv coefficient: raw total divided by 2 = 32.3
